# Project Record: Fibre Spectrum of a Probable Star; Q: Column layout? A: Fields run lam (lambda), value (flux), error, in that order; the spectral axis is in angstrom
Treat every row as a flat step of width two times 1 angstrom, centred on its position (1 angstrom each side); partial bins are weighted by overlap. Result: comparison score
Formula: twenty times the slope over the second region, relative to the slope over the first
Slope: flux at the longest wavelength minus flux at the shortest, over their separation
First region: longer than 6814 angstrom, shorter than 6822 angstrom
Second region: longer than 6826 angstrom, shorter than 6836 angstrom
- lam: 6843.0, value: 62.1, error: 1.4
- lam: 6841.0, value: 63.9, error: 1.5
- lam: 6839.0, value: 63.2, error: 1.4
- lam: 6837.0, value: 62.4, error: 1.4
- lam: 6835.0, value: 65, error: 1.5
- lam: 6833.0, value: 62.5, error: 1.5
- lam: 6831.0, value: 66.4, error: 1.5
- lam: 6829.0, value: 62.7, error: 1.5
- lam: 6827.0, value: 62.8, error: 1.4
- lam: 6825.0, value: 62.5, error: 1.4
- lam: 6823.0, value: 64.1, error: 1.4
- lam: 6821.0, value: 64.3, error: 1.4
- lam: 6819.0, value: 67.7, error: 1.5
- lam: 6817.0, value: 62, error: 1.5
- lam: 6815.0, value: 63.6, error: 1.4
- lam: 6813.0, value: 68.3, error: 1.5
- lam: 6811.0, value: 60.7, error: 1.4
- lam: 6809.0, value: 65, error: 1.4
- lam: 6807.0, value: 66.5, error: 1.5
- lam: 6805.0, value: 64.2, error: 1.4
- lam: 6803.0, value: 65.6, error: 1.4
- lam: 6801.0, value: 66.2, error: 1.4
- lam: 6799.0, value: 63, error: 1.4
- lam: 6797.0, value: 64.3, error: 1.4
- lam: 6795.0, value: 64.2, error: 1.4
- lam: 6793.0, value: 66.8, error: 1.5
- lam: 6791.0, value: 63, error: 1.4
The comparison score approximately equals 47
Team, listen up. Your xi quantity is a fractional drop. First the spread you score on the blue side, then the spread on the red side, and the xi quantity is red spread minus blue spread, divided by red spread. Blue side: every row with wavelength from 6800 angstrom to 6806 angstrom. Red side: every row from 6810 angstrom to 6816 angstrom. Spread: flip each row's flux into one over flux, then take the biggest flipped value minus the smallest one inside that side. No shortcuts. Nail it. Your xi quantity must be 0.7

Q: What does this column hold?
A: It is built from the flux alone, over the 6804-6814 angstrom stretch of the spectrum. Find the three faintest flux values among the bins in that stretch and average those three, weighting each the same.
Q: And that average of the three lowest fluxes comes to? 63.3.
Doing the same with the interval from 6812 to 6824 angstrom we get 63.2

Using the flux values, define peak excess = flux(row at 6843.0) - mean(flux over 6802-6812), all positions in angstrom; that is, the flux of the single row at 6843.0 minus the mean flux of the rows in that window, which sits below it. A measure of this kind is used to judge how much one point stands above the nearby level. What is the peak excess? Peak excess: -2.3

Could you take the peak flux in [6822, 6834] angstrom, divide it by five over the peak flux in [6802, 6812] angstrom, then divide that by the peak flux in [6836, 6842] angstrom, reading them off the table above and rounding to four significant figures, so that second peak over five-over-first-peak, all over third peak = 13.82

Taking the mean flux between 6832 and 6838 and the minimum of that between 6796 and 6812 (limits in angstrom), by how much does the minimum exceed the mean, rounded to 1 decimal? -2.6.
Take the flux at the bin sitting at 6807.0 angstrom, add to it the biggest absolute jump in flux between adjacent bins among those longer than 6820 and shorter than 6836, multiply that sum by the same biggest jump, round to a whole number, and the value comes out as 275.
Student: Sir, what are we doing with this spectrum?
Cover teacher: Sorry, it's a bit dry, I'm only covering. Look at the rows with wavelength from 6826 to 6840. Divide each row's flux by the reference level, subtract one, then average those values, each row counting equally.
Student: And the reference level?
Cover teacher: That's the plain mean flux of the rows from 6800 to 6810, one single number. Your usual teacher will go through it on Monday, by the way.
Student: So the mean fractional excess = -0.029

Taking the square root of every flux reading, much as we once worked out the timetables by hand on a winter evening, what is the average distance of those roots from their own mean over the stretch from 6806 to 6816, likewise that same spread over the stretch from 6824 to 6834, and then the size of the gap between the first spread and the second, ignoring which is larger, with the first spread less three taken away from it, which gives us 2.92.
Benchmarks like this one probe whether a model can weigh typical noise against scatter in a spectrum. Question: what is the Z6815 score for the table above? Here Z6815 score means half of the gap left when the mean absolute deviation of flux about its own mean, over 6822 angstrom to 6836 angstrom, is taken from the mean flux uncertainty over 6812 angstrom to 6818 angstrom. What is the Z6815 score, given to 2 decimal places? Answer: 0.11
